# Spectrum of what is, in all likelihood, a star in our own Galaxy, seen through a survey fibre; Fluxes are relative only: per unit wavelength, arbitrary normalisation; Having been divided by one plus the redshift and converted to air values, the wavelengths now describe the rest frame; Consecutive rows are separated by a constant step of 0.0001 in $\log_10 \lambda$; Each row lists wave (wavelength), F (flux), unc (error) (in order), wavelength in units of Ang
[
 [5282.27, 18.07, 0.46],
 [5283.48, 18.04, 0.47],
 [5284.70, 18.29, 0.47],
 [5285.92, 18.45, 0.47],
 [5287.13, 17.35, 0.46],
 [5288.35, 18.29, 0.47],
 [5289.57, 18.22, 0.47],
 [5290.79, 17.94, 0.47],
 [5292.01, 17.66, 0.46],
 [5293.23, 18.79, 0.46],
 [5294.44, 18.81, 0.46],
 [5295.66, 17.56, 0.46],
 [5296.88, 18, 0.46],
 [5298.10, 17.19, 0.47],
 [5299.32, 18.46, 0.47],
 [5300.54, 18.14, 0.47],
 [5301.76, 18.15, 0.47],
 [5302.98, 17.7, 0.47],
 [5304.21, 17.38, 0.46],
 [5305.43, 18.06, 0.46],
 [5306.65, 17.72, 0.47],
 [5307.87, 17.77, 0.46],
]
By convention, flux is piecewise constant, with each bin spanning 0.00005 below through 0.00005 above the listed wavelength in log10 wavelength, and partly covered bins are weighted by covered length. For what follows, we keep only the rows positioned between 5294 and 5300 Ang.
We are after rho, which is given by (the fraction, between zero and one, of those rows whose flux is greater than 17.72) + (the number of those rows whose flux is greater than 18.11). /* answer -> 2.60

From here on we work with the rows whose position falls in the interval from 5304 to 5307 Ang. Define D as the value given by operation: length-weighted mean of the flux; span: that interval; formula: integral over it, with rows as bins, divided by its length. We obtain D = 17.78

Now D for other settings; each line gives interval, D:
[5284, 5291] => 18.08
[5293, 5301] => 18.12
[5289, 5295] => 18.29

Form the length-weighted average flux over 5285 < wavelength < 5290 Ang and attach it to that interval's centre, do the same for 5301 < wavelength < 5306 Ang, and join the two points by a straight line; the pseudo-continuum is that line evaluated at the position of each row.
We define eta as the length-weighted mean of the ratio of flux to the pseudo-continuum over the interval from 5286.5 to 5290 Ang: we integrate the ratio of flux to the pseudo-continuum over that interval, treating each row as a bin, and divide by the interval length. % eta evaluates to 0.99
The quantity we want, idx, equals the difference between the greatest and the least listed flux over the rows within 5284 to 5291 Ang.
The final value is 1.1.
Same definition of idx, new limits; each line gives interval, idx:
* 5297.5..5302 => 1.3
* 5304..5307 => 0.7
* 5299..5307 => 1.1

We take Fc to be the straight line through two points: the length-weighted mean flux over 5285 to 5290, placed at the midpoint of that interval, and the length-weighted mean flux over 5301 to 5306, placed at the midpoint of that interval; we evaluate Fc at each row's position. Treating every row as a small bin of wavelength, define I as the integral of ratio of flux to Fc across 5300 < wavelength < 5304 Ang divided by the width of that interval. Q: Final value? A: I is 1.00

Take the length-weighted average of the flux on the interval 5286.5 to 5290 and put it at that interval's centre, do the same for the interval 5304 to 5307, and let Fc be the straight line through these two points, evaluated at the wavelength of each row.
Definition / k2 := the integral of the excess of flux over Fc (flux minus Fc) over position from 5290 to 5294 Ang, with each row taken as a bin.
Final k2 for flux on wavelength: 1.0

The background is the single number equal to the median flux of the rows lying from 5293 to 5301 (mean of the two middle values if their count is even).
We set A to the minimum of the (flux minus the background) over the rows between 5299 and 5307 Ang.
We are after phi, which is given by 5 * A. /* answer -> -3.8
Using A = -0.76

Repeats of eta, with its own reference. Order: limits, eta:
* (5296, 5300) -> 1.00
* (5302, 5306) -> 1.00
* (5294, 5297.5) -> 1.01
